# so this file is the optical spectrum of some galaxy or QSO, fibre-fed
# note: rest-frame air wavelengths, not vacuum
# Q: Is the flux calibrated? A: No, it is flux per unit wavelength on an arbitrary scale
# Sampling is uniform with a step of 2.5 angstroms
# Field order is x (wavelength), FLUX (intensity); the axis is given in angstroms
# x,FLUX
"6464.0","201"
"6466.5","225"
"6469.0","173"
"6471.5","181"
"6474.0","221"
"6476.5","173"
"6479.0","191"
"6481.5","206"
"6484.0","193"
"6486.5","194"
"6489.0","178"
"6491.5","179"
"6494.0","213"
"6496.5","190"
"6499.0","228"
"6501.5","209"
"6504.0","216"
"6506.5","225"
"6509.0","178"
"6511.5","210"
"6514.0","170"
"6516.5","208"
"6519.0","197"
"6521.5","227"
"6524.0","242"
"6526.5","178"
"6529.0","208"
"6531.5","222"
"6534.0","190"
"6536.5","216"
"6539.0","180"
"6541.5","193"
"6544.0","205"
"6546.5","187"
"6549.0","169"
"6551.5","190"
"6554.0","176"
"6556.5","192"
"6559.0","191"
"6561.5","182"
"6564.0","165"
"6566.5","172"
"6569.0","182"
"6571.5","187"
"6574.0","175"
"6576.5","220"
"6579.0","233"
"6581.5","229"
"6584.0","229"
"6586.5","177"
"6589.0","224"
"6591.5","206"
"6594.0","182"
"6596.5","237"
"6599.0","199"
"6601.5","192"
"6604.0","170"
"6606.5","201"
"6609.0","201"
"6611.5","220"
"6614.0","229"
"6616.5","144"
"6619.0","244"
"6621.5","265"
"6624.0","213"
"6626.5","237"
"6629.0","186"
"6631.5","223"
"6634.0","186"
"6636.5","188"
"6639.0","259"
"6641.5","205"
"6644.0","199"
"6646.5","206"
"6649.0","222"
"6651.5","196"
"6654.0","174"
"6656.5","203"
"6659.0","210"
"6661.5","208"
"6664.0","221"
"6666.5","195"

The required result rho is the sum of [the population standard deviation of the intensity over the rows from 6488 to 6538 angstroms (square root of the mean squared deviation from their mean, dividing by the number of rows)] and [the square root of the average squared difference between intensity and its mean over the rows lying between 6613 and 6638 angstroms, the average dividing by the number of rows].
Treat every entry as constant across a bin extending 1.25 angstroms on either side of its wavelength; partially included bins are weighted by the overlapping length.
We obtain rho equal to 54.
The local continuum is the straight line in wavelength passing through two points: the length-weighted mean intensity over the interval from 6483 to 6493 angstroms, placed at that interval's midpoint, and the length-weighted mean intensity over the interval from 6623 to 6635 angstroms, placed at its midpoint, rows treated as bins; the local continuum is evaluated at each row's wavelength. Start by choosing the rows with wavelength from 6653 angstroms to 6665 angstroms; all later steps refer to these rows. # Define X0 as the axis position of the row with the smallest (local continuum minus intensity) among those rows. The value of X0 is 6664.0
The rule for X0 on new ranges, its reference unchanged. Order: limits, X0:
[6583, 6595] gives 6584.0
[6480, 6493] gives 6481.5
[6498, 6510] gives 6499.0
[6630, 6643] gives 6639.0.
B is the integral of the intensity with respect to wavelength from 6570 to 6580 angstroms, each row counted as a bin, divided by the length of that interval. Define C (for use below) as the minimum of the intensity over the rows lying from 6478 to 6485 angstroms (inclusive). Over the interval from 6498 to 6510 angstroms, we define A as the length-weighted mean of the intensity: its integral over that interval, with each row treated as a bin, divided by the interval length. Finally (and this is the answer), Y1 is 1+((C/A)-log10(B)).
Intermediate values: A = 212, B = 202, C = 191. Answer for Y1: -0.40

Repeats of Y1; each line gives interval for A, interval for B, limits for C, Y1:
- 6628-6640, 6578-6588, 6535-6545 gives -0.47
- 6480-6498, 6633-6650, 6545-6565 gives -0.47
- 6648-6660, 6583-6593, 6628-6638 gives -0.39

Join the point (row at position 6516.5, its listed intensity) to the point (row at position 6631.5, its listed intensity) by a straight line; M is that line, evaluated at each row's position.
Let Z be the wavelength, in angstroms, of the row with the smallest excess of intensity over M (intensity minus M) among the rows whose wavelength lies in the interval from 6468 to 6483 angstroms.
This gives 6476.5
